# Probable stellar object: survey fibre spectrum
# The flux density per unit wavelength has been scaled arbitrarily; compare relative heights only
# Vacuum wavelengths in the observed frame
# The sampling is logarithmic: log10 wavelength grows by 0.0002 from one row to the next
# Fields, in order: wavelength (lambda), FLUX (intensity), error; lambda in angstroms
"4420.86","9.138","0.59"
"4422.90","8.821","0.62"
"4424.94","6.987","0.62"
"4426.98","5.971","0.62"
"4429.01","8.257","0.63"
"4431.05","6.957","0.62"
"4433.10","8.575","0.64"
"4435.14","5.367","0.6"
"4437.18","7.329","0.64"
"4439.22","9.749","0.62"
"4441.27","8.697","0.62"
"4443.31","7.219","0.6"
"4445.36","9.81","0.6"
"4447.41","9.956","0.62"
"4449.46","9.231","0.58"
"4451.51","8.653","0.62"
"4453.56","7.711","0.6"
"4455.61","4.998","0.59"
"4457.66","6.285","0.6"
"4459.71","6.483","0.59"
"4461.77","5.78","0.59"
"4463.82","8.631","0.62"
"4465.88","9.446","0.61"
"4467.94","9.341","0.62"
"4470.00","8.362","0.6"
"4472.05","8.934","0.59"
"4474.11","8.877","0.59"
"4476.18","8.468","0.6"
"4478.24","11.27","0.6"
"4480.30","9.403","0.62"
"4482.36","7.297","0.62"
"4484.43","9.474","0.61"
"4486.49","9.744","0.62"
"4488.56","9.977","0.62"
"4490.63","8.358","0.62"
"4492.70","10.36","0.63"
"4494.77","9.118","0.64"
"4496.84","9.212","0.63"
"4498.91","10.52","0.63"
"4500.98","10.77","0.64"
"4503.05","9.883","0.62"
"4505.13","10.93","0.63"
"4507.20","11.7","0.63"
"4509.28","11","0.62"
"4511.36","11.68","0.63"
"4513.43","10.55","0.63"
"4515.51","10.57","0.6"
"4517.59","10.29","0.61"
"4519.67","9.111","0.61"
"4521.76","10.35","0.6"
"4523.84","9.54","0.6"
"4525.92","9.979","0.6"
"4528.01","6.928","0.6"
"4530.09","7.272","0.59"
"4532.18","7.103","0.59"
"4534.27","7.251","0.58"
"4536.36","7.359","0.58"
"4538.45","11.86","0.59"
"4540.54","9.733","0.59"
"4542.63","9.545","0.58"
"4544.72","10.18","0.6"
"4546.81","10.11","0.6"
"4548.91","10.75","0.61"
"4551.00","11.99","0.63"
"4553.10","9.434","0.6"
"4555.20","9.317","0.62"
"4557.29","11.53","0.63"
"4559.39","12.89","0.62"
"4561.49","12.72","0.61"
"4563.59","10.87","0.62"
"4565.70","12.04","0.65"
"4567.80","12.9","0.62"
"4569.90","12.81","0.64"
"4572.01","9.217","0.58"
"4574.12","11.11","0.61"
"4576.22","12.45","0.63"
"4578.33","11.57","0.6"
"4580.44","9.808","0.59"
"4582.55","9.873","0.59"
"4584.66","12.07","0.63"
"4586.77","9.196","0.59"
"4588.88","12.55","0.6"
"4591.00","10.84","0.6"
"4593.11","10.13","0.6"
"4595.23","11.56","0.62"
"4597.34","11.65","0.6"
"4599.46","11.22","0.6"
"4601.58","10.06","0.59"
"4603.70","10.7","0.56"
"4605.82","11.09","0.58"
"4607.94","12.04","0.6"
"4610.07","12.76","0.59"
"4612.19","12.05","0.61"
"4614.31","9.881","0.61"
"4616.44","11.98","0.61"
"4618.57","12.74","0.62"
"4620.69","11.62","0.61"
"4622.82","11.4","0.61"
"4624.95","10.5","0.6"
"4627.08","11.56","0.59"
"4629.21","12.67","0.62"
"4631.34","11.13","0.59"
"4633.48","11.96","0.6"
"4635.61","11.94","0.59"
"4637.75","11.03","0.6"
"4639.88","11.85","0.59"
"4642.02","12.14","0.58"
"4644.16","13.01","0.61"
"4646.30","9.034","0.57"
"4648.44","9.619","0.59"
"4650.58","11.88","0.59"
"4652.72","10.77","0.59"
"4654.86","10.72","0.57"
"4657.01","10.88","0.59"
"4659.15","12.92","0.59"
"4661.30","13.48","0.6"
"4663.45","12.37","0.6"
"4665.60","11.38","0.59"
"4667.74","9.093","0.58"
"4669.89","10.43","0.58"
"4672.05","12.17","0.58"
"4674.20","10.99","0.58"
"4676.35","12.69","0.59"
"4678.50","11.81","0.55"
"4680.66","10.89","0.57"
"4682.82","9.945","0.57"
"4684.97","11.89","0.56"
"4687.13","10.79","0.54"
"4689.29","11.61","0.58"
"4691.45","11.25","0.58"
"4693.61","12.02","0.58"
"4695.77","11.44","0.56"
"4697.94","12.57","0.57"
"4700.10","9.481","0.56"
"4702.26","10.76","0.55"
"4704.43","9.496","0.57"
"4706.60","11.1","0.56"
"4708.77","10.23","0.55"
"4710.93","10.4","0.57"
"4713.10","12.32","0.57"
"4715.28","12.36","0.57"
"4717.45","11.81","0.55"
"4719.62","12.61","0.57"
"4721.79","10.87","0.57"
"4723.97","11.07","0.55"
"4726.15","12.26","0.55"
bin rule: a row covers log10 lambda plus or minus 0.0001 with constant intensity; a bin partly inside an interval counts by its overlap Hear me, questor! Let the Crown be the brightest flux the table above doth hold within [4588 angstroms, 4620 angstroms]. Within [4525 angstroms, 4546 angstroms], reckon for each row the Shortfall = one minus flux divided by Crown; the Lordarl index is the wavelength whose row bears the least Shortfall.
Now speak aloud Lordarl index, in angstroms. 4538.45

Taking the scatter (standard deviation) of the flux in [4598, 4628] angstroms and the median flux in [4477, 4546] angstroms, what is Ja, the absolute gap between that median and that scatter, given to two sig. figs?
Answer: 9.0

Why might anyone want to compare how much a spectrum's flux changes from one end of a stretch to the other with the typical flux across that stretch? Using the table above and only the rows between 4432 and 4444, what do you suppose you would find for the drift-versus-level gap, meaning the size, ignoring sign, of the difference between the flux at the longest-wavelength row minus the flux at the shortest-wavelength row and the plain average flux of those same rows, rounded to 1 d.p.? 9.2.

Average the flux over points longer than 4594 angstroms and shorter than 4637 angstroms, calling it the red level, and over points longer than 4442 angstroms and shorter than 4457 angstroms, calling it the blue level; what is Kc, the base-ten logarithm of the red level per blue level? 0.15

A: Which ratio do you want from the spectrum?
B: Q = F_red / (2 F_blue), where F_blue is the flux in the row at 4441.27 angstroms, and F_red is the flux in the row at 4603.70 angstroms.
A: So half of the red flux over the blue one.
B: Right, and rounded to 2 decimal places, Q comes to 0.62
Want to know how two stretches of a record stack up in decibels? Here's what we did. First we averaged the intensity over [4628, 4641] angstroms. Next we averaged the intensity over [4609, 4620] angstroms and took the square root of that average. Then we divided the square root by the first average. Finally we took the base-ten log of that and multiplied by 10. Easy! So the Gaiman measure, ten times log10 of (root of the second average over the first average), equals -5.33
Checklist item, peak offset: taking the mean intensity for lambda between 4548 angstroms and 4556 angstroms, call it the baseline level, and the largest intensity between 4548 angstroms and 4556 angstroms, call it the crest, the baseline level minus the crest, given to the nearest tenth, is -1.6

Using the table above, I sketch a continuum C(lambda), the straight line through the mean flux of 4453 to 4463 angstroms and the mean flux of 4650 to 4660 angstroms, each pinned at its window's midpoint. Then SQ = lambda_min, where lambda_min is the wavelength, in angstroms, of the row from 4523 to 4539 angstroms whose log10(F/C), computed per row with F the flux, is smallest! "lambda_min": 4528.01 angstroms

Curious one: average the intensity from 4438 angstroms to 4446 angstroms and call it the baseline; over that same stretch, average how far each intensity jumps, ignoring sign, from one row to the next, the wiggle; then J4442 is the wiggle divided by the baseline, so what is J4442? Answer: 0.19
